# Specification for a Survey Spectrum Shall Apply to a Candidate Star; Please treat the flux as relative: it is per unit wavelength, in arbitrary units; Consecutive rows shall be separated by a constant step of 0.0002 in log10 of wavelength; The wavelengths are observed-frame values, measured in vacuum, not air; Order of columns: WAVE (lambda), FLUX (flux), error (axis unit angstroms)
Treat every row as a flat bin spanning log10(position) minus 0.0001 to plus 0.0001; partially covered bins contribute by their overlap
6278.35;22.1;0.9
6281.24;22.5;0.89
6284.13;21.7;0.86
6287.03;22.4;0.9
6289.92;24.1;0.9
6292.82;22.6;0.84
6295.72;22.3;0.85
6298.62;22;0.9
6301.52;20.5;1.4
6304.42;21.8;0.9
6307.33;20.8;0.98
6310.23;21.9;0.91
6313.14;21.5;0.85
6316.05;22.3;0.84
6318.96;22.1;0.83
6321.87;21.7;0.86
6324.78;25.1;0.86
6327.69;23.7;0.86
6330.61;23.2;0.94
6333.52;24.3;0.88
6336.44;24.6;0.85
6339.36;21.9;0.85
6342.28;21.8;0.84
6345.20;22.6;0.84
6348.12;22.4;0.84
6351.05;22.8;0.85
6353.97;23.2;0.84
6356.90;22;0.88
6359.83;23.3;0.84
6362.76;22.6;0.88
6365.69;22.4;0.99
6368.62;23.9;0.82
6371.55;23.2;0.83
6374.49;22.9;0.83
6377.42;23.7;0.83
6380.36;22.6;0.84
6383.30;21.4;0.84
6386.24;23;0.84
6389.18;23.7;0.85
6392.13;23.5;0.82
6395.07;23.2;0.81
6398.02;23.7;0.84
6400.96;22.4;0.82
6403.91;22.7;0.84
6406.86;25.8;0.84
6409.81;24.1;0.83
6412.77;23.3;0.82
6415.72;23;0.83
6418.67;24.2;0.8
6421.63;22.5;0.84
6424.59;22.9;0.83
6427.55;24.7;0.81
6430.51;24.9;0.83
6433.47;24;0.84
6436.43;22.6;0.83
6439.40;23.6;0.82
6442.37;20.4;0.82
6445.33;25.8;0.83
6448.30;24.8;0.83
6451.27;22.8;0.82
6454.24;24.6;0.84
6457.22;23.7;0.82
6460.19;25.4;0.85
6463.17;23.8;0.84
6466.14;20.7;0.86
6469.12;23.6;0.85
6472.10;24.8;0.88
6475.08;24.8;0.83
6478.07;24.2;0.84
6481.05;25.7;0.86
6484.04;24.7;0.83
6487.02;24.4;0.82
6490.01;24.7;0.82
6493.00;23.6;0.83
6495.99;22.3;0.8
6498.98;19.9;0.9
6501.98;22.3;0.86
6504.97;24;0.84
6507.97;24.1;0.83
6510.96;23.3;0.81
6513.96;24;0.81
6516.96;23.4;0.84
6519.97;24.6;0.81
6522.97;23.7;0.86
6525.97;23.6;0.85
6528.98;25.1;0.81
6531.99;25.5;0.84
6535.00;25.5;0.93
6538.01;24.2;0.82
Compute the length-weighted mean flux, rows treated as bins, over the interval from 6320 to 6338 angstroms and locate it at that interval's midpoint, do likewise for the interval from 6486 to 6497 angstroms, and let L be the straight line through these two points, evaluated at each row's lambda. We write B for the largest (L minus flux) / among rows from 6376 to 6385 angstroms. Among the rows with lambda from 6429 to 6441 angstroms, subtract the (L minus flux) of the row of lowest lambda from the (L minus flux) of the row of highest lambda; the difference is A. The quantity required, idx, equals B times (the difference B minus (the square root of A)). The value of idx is 2.8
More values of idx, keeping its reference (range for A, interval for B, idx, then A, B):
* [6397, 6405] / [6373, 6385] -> 3.1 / 1.00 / 2.3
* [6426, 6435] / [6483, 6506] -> 11.8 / 0.70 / 3.9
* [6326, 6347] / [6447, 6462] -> -0.1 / 1.11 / 1.0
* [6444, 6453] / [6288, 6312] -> 4.8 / 3.00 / 3.2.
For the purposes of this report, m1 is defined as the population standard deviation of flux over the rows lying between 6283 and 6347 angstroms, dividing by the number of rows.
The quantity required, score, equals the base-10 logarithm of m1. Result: 0.07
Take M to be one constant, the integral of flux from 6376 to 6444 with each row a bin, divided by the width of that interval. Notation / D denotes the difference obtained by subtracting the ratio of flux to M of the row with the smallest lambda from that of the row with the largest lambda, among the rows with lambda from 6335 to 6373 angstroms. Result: -0.06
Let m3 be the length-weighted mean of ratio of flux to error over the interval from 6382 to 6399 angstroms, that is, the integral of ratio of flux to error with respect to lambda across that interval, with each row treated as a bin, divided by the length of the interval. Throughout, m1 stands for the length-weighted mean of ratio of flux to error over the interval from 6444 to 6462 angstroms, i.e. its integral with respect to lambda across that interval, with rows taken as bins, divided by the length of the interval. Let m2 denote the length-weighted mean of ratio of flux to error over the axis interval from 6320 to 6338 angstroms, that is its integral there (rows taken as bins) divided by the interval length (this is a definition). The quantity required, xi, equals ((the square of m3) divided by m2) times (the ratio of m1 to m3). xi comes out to 30.0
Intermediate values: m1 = 29.4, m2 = 27.2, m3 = 27.7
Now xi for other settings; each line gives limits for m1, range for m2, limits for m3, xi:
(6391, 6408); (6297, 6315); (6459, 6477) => 35.4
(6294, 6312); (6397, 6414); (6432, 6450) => 22.5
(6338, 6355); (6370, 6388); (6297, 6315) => 21.9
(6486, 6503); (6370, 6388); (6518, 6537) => 29.0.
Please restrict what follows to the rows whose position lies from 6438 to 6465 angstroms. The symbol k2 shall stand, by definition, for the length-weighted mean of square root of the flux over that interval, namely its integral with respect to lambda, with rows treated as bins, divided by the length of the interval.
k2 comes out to 4.88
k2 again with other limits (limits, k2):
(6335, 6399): 4.79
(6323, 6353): 4.82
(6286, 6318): 4.69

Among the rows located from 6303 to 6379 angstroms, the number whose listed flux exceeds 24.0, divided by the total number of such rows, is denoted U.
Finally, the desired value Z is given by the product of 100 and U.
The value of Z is 12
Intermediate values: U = 0.12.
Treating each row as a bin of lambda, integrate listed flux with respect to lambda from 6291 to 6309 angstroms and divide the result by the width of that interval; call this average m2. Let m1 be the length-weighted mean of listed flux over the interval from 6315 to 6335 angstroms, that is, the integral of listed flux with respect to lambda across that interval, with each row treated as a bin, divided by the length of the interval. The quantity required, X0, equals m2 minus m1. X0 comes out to -1.51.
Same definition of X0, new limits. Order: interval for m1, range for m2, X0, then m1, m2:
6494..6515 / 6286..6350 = -0.31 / 22.8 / 22.5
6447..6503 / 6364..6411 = -0.47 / 23.7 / 23.3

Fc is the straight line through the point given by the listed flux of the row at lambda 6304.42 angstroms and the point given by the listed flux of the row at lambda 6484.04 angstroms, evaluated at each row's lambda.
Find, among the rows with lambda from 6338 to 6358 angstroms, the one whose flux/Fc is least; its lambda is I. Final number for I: 6356.90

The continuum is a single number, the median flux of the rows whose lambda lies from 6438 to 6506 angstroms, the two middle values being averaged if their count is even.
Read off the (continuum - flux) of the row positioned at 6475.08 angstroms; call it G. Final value -0.8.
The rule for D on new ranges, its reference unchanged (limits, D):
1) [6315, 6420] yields 0.08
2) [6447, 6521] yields -0.01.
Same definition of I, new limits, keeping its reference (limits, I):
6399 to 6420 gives 6400.96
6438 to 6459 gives 6442.37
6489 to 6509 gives 6498.98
